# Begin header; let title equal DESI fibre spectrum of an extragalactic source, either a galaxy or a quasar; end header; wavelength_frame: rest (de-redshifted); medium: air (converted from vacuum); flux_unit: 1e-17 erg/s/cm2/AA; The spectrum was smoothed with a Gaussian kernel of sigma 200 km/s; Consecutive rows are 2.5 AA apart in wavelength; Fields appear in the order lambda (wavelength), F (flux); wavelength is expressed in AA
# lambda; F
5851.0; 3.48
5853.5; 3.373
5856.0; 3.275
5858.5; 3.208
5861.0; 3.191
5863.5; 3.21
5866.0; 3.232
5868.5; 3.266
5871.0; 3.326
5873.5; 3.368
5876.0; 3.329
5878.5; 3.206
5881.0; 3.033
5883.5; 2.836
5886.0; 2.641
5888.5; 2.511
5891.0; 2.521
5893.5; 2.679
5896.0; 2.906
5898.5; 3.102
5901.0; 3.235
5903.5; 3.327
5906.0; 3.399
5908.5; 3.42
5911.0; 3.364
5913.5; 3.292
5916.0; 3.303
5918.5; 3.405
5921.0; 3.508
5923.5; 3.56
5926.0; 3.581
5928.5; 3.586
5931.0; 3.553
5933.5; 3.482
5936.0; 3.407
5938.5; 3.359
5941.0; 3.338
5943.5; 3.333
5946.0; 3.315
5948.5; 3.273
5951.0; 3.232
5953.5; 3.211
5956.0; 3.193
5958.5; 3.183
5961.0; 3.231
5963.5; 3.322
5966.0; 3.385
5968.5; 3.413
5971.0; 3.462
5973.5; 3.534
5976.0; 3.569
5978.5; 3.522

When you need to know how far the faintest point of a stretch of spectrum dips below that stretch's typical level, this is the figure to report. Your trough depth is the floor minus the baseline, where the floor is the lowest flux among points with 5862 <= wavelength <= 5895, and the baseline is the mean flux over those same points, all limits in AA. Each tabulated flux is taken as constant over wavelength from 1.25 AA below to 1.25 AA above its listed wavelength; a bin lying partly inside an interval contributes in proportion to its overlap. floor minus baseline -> -0.50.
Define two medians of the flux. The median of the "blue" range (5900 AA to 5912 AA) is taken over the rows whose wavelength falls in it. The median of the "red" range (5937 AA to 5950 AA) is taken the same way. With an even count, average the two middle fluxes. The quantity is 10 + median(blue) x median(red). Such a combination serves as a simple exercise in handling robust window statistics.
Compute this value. 21.2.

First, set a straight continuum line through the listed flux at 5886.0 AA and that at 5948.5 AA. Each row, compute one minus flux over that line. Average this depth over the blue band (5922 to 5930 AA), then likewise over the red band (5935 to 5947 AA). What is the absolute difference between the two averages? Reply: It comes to 0.13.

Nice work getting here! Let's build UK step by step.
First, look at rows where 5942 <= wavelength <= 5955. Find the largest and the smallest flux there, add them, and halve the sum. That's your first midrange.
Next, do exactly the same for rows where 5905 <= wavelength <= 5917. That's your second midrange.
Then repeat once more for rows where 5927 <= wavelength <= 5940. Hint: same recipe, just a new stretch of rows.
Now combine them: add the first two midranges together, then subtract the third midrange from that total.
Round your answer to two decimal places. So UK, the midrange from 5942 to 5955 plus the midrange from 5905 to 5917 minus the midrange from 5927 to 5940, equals 3.16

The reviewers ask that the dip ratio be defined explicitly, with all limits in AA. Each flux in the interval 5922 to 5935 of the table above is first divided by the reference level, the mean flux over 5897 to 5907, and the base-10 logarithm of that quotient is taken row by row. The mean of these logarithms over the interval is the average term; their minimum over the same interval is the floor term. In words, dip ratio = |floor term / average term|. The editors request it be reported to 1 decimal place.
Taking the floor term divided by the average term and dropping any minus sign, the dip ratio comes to 0.8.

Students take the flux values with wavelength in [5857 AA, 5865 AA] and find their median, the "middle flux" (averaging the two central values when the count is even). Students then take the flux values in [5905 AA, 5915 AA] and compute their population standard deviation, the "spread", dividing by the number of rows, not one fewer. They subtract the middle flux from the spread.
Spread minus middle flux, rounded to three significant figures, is -3.16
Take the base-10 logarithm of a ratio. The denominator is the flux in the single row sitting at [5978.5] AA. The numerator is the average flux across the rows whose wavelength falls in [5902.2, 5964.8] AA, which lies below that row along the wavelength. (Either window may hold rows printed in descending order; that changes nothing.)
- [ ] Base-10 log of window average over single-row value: -0.020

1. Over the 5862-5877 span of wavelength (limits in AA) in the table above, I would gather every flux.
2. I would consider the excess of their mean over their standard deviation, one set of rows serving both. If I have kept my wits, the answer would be 3.2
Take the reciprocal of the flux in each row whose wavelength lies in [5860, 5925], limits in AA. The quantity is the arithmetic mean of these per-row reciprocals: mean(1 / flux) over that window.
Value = 0.319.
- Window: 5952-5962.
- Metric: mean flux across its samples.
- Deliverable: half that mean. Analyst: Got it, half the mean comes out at 1.60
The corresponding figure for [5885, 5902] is 1.40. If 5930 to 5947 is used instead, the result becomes 1.70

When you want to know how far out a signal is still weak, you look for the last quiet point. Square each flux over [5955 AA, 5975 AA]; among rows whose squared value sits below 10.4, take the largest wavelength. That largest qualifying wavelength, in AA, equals 5958.5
